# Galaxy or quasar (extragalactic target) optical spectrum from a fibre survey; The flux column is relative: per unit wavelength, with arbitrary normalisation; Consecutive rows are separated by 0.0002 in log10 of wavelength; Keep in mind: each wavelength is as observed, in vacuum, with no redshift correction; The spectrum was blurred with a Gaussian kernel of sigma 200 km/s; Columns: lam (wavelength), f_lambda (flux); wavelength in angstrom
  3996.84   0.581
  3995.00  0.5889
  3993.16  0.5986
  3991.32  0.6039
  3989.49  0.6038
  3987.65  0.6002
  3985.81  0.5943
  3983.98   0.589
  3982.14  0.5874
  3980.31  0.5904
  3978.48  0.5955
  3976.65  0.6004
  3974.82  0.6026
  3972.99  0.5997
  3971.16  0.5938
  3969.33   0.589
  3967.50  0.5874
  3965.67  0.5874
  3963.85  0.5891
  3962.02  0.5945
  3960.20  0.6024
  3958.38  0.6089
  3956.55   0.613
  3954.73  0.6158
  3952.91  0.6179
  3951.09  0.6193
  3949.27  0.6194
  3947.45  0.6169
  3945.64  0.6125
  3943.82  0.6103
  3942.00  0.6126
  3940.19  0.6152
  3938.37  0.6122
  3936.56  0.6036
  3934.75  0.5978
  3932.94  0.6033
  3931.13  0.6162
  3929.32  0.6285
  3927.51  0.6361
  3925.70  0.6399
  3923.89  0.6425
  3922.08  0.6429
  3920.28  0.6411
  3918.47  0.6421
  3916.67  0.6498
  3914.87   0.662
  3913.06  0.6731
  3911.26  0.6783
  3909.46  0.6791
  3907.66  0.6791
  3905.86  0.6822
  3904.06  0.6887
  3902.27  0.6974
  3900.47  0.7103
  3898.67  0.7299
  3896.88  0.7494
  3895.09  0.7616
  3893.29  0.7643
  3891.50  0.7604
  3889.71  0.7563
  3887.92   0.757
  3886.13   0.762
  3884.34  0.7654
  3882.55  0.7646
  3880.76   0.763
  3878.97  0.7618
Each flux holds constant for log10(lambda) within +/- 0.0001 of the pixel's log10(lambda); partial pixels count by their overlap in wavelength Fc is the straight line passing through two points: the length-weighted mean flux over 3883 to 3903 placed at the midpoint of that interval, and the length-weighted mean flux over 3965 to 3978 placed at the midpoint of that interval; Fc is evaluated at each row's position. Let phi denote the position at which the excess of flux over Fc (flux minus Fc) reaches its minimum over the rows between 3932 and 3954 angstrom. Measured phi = 3934.75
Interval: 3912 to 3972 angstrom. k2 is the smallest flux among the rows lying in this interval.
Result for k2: 0.5874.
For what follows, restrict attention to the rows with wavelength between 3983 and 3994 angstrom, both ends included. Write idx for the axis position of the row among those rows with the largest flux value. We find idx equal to 3991.32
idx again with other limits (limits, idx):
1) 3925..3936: 3925.70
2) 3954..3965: 3954.73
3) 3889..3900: 3893.29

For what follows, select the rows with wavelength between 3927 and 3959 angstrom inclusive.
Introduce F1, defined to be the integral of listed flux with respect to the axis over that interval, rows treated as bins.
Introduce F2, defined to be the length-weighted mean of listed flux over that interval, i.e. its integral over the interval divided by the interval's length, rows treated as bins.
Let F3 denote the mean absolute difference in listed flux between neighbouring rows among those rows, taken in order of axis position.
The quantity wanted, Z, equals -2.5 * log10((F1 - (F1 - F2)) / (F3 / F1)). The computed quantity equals -8.52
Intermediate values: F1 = 20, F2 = 0.614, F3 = 0.0047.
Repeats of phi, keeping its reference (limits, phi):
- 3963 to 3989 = 3963.85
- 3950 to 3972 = 3963.85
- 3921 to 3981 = 3934.75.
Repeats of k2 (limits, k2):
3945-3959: 0.6089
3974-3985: 0.5874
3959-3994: 0.5874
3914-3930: 0.6285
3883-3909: 0.6791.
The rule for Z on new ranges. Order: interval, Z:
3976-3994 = -8.05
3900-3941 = -8.63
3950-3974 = -8.43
